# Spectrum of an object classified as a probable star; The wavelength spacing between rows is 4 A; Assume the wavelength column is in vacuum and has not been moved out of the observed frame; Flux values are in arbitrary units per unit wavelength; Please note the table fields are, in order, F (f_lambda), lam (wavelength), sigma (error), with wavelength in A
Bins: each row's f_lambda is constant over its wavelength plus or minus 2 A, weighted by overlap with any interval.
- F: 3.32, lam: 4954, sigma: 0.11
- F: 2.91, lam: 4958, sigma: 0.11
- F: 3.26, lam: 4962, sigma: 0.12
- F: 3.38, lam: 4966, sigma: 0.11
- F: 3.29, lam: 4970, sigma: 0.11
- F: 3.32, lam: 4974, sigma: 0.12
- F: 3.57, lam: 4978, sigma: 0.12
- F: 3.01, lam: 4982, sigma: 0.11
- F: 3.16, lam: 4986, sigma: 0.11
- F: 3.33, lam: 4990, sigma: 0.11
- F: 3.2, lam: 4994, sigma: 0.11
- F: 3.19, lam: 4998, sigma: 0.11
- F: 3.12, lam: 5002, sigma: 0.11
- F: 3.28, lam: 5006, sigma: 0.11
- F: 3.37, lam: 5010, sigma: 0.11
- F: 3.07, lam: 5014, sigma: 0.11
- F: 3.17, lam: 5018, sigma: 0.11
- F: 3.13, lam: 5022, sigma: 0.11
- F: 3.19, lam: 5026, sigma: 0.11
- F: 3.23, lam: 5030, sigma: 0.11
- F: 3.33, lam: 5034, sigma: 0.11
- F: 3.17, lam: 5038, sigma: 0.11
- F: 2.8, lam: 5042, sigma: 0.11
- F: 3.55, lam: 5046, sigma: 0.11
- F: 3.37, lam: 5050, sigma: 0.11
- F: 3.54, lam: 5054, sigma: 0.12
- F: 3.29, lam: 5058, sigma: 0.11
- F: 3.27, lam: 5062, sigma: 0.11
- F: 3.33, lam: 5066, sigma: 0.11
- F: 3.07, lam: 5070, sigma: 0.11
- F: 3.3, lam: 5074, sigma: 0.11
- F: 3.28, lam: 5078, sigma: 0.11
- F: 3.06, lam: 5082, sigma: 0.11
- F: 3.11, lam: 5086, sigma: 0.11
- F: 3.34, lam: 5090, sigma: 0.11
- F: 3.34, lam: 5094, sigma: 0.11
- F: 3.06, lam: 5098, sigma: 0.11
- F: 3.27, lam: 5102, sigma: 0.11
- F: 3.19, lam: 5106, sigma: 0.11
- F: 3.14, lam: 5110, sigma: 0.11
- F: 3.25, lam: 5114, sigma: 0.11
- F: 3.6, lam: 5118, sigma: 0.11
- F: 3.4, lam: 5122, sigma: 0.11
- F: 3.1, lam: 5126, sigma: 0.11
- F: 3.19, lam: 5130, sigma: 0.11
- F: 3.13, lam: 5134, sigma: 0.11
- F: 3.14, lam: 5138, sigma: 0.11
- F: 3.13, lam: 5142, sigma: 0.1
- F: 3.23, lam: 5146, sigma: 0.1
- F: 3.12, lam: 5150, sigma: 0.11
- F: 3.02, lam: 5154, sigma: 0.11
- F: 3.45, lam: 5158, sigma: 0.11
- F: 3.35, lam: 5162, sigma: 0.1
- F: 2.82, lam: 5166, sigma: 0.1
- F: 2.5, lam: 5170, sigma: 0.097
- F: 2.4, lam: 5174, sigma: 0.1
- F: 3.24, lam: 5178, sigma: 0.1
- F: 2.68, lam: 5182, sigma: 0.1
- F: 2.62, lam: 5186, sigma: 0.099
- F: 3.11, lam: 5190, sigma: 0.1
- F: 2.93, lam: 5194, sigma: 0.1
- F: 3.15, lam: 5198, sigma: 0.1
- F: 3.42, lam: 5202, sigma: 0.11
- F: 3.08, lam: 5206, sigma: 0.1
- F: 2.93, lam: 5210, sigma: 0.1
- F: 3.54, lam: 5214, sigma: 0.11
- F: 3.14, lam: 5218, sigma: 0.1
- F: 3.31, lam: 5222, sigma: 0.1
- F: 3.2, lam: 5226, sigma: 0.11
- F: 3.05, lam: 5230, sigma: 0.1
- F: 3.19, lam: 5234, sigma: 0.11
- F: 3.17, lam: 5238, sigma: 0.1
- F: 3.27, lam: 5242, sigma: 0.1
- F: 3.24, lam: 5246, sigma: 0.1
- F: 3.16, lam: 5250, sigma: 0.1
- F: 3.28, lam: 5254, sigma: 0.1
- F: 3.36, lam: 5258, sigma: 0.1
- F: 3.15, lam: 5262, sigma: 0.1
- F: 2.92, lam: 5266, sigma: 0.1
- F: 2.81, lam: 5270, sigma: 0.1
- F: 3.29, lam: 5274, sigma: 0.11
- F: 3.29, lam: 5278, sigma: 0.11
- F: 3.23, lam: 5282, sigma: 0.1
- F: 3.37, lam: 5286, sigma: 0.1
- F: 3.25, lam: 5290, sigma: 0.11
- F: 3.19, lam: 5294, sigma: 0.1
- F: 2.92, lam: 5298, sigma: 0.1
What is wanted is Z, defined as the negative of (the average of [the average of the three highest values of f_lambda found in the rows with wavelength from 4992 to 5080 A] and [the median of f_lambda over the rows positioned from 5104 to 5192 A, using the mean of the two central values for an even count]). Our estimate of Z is -3.31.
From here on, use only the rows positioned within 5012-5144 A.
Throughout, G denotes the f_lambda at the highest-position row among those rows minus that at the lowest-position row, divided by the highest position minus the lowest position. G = 0.000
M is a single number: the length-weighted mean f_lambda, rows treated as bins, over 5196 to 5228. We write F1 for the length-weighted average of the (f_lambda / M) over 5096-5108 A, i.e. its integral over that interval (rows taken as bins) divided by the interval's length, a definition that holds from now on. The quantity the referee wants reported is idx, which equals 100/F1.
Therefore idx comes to 102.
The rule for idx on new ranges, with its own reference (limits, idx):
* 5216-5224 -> 100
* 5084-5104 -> 100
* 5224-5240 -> 102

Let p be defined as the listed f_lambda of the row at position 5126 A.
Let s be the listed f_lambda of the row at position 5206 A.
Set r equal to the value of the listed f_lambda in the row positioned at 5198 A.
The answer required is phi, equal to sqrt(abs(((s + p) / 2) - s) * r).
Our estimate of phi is 0.18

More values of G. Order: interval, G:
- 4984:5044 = -0.006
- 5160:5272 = -0.005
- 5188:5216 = 0.018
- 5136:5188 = -0.011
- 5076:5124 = 0.003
